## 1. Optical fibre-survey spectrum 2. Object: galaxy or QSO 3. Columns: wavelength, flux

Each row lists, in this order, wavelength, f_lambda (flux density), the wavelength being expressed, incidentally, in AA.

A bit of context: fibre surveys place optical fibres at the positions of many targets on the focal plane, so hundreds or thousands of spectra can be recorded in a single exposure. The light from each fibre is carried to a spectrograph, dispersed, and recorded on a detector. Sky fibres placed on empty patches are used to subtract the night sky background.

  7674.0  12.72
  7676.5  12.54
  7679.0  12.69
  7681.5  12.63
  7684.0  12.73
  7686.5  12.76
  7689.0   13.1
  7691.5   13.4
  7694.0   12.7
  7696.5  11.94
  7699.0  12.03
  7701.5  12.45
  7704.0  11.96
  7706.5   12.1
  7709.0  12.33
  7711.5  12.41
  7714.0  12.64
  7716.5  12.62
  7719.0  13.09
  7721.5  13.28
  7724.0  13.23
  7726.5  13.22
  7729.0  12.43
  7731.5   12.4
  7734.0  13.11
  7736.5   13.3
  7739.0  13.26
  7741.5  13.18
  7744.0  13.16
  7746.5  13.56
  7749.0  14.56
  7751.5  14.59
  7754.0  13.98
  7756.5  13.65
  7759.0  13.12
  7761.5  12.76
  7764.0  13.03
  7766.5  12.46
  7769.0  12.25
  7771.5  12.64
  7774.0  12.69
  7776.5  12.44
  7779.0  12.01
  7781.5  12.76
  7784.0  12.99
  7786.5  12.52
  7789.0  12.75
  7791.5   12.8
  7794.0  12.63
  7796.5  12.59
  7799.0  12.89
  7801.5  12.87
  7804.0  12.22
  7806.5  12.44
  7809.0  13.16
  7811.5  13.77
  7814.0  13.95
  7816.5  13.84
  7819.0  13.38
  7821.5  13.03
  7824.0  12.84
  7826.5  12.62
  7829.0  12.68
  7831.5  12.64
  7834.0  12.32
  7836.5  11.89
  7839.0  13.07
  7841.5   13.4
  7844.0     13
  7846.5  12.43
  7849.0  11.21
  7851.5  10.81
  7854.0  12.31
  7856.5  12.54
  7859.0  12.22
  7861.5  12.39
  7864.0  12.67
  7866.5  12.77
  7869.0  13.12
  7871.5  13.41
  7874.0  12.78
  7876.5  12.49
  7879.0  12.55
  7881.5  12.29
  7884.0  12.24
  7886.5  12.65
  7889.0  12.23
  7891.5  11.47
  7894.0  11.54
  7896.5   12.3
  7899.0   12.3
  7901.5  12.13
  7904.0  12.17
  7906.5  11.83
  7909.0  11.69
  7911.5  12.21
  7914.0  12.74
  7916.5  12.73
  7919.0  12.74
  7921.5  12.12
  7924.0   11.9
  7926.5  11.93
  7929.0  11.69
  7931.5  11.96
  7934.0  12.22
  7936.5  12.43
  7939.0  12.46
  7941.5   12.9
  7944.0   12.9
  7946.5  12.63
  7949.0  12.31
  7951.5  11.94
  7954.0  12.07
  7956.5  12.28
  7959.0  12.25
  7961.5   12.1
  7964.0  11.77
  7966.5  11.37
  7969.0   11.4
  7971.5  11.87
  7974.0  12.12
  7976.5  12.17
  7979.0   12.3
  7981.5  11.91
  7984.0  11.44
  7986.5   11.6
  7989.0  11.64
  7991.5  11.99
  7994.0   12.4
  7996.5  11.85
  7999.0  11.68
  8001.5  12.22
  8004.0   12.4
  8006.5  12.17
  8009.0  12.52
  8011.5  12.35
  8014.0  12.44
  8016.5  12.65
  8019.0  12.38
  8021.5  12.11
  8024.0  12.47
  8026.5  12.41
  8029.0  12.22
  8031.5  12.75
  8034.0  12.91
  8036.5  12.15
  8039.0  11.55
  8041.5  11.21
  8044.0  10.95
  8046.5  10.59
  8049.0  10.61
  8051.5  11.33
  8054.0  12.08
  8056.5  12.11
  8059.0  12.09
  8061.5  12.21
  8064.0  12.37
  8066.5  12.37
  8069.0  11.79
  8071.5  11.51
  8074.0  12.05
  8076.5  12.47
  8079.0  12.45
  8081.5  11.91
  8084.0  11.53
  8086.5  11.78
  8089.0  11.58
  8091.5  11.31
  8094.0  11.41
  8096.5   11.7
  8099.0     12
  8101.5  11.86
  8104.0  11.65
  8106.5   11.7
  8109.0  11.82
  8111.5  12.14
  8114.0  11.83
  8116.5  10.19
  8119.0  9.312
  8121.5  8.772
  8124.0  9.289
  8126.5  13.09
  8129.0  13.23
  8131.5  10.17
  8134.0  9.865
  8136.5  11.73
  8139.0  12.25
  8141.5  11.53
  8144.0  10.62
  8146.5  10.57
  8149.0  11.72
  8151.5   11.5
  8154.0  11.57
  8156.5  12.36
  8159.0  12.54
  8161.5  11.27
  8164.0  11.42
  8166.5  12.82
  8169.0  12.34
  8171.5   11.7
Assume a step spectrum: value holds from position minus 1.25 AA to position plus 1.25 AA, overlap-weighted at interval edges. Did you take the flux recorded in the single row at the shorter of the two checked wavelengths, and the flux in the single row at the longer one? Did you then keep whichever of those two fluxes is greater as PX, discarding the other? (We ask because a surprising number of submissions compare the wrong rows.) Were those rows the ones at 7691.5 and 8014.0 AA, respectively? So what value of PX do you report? 13.4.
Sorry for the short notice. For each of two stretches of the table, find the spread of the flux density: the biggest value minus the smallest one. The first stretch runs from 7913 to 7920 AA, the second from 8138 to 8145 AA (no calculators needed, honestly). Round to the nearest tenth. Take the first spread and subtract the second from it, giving -1.6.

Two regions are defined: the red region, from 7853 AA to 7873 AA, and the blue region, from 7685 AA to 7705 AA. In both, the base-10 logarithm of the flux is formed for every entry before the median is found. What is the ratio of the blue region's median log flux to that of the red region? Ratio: 0.999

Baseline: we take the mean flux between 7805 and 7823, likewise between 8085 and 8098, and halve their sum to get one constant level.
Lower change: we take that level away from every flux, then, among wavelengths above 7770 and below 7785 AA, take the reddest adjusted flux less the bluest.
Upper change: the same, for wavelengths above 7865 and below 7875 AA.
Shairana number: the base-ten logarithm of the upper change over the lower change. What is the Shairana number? -1.5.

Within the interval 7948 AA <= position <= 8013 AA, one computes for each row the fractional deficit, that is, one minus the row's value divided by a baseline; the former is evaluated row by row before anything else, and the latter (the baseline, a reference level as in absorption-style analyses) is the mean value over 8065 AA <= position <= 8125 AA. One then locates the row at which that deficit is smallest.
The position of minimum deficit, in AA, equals 8009.0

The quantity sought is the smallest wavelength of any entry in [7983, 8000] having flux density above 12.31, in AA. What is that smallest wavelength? 7994.0 AA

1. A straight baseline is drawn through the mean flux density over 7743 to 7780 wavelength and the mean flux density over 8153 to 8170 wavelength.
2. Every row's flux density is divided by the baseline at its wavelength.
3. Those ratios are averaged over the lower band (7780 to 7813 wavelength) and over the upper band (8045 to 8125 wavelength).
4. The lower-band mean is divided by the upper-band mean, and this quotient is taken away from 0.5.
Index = -0.547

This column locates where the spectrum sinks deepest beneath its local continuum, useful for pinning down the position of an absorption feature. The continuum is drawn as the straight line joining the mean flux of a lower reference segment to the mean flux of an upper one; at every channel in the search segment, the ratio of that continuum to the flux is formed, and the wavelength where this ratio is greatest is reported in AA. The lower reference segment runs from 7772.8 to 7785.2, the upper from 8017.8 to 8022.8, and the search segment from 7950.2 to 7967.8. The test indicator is 7966.5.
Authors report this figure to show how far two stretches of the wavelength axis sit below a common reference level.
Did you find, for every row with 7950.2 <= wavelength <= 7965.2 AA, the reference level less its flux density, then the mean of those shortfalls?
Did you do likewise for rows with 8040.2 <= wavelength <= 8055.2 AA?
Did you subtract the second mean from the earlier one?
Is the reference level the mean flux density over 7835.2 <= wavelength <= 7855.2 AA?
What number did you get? -0.9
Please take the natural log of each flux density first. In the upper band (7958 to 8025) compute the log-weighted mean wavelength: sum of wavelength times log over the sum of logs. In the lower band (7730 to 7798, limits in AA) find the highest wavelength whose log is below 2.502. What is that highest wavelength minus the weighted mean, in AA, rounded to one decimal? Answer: -212.6 AA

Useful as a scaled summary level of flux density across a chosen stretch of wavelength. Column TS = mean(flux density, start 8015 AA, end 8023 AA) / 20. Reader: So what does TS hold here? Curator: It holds 0.619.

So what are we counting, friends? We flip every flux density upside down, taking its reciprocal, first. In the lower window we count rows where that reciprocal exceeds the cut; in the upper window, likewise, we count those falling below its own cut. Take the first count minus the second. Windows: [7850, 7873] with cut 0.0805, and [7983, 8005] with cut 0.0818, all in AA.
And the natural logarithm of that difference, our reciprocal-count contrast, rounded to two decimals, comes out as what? 0.69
